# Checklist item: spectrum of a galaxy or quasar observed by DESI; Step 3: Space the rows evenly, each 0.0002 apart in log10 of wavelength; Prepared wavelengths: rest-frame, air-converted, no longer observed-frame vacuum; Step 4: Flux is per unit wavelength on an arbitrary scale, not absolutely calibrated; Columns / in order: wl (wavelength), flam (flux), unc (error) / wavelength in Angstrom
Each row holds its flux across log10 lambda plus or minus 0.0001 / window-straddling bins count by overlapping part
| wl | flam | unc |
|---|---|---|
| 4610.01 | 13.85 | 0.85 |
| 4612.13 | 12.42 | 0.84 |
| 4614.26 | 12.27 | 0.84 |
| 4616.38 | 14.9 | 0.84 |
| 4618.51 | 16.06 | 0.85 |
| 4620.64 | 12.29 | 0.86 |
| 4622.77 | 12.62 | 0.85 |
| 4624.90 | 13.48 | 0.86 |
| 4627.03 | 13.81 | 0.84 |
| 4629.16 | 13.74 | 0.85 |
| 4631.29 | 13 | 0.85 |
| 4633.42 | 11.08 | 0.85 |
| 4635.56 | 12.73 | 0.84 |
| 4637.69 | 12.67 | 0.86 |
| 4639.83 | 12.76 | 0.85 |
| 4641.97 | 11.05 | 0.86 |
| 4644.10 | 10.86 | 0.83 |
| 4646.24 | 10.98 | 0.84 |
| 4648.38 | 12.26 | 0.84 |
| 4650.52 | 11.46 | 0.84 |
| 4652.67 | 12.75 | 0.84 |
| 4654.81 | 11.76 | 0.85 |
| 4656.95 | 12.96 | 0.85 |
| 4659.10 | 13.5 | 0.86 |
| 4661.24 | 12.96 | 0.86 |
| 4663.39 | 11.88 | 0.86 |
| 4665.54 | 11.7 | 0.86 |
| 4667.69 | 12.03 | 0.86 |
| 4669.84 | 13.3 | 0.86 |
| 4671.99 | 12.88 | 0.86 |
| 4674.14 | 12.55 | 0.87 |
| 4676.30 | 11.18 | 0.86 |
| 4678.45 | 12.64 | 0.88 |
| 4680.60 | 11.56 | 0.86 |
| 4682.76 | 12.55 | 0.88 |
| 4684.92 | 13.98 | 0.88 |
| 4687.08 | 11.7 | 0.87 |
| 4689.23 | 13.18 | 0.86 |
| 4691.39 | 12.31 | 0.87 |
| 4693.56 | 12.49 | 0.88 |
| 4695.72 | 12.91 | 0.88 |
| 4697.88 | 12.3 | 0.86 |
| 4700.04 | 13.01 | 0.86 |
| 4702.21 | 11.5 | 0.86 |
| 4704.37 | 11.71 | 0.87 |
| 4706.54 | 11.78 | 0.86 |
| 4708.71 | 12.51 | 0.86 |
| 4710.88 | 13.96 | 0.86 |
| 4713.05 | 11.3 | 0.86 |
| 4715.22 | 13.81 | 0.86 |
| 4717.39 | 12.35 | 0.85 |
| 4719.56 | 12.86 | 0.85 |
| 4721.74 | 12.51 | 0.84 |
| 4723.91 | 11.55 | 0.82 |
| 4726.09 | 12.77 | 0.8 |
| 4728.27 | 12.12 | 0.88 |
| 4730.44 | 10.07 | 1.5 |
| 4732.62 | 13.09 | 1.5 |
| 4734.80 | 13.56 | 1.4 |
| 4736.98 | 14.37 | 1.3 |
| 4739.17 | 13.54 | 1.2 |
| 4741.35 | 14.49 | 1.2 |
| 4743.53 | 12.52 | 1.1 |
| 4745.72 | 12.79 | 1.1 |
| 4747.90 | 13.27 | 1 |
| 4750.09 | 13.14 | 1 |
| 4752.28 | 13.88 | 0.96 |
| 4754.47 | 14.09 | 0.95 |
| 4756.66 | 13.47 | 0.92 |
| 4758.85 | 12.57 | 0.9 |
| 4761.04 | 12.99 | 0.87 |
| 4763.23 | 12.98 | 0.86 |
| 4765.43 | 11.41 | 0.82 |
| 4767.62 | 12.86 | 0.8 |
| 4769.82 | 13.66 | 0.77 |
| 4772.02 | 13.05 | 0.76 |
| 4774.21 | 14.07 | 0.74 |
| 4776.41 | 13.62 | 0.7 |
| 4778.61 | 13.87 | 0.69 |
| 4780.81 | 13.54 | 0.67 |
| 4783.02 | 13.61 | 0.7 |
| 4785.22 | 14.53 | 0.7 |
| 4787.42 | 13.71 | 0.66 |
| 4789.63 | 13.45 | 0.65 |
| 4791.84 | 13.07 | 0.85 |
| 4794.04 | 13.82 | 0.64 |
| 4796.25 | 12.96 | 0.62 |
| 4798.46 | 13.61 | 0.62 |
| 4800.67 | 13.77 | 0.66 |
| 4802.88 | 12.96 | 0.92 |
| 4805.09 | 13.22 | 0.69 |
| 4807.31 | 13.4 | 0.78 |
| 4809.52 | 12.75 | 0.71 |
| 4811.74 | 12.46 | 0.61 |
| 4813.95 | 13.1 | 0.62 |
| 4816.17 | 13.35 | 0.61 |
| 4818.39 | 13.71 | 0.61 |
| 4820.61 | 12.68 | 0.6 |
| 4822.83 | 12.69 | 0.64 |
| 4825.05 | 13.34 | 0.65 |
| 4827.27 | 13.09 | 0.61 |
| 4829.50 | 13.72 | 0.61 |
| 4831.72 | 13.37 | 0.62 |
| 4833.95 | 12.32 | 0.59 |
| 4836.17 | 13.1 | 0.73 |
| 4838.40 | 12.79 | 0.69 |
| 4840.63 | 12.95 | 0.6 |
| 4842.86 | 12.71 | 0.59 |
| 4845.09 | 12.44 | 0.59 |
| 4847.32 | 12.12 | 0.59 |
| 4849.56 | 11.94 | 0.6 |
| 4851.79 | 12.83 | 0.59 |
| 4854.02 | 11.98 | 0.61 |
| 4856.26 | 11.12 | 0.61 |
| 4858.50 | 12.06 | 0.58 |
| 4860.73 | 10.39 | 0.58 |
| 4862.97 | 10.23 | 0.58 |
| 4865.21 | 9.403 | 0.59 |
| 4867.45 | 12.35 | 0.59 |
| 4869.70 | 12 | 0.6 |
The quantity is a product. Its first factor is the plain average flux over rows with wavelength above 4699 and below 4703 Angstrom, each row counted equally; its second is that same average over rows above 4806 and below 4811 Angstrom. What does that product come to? 160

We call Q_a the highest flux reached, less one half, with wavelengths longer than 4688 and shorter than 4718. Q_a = 13.5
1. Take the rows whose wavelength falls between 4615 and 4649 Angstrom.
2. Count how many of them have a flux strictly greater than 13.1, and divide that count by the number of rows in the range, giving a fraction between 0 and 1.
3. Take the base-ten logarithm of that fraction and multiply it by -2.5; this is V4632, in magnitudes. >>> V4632 1.3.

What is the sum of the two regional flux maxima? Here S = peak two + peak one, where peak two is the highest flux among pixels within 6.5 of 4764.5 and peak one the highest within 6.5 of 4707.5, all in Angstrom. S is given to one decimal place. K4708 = 27.6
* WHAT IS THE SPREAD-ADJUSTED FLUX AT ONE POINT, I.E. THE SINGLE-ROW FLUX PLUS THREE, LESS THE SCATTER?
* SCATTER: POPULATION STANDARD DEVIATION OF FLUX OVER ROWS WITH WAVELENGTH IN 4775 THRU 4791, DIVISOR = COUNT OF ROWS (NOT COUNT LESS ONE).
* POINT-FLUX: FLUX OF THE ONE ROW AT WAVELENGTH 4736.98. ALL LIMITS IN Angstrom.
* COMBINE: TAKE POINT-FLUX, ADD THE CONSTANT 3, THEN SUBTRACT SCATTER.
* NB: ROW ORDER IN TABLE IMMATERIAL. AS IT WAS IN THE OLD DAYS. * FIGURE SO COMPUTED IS 17.0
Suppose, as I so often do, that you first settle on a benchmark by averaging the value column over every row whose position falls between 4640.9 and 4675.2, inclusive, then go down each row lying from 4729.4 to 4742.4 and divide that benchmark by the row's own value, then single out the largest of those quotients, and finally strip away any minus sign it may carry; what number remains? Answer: 1.21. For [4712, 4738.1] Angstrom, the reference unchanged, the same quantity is 1.21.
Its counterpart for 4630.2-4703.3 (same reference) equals 1.12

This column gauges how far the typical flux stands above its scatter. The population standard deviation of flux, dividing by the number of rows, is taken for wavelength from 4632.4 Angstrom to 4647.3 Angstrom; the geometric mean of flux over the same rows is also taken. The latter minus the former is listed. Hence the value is 10.8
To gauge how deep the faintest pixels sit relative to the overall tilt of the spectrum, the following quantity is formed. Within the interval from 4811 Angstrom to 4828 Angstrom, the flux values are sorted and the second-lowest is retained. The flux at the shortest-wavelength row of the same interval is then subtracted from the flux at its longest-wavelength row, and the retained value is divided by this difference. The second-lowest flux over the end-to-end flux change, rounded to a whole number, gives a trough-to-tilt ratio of 20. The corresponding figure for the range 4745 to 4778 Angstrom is 15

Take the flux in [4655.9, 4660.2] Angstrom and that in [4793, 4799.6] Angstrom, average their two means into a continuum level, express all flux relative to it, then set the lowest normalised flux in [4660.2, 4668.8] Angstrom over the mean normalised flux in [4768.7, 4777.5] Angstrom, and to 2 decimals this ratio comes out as 0.86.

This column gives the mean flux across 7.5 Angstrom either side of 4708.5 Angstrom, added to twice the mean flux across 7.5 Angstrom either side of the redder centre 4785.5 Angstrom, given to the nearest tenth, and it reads 39.7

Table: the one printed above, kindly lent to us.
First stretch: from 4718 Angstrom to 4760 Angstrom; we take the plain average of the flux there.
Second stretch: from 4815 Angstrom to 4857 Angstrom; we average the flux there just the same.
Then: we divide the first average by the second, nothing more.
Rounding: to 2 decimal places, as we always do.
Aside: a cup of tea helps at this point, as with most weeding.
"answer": 1.02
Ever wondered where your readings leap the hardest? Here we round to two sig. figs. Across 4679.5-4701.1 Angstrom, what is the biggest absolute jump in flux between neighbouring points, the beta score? 2.3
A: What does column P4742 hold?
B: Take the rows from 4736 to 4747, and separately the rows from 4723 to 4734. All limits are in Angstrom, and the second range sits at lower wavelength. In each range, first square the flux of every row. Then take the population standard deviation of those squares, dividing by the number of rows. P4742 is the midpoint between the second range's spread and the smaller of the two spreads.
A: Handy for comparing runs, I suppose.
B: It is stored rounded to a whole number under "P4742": 23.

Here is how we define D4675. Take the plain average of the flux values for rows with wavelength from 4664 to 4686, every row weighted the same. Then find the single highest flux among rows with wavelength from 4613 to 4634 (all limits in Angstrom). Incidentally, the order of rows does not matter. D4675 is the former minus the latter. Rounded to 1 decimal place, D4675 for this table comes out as -3.6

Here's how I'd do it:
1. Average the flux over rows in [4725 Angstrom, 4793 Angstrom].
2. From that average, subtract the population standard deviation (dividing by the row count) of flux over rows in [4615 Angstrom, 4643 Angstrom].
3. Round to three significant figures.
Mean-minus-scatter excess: 11.9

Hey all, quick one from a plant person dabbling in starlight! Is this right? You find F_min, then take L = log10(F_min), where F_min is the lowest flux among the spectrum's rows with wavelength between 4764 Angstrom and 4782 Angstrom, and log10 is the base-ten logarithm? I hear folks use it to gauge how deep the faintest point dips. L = 1.06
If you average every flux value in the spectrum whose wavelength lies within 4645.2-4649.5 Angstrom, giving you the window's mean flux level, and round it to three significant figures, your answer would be 11.6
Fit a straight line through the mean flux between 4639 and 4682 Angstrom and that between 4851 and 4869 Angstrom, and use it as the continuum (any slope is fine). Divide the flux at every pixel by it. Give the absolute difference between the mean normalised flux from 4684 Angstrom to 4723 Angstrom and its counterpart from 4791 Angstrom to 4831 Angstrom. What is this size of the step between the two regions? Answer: 0.10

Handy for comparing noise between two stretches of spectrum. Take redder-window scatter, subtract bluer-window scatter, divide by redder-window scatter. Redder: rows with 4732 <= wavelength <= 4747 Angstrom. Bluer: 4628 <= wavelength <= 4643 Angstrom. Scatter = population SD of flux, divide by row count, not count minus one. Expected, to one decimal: -0.3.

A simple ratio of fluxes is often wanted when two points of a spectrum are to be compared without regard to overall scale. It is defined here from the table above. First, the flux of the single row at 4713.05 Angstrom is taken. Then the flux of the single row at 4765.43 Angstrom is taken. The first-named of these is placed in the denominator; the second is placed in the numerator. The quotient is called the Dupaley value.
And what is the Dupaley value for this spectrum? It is 1.01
